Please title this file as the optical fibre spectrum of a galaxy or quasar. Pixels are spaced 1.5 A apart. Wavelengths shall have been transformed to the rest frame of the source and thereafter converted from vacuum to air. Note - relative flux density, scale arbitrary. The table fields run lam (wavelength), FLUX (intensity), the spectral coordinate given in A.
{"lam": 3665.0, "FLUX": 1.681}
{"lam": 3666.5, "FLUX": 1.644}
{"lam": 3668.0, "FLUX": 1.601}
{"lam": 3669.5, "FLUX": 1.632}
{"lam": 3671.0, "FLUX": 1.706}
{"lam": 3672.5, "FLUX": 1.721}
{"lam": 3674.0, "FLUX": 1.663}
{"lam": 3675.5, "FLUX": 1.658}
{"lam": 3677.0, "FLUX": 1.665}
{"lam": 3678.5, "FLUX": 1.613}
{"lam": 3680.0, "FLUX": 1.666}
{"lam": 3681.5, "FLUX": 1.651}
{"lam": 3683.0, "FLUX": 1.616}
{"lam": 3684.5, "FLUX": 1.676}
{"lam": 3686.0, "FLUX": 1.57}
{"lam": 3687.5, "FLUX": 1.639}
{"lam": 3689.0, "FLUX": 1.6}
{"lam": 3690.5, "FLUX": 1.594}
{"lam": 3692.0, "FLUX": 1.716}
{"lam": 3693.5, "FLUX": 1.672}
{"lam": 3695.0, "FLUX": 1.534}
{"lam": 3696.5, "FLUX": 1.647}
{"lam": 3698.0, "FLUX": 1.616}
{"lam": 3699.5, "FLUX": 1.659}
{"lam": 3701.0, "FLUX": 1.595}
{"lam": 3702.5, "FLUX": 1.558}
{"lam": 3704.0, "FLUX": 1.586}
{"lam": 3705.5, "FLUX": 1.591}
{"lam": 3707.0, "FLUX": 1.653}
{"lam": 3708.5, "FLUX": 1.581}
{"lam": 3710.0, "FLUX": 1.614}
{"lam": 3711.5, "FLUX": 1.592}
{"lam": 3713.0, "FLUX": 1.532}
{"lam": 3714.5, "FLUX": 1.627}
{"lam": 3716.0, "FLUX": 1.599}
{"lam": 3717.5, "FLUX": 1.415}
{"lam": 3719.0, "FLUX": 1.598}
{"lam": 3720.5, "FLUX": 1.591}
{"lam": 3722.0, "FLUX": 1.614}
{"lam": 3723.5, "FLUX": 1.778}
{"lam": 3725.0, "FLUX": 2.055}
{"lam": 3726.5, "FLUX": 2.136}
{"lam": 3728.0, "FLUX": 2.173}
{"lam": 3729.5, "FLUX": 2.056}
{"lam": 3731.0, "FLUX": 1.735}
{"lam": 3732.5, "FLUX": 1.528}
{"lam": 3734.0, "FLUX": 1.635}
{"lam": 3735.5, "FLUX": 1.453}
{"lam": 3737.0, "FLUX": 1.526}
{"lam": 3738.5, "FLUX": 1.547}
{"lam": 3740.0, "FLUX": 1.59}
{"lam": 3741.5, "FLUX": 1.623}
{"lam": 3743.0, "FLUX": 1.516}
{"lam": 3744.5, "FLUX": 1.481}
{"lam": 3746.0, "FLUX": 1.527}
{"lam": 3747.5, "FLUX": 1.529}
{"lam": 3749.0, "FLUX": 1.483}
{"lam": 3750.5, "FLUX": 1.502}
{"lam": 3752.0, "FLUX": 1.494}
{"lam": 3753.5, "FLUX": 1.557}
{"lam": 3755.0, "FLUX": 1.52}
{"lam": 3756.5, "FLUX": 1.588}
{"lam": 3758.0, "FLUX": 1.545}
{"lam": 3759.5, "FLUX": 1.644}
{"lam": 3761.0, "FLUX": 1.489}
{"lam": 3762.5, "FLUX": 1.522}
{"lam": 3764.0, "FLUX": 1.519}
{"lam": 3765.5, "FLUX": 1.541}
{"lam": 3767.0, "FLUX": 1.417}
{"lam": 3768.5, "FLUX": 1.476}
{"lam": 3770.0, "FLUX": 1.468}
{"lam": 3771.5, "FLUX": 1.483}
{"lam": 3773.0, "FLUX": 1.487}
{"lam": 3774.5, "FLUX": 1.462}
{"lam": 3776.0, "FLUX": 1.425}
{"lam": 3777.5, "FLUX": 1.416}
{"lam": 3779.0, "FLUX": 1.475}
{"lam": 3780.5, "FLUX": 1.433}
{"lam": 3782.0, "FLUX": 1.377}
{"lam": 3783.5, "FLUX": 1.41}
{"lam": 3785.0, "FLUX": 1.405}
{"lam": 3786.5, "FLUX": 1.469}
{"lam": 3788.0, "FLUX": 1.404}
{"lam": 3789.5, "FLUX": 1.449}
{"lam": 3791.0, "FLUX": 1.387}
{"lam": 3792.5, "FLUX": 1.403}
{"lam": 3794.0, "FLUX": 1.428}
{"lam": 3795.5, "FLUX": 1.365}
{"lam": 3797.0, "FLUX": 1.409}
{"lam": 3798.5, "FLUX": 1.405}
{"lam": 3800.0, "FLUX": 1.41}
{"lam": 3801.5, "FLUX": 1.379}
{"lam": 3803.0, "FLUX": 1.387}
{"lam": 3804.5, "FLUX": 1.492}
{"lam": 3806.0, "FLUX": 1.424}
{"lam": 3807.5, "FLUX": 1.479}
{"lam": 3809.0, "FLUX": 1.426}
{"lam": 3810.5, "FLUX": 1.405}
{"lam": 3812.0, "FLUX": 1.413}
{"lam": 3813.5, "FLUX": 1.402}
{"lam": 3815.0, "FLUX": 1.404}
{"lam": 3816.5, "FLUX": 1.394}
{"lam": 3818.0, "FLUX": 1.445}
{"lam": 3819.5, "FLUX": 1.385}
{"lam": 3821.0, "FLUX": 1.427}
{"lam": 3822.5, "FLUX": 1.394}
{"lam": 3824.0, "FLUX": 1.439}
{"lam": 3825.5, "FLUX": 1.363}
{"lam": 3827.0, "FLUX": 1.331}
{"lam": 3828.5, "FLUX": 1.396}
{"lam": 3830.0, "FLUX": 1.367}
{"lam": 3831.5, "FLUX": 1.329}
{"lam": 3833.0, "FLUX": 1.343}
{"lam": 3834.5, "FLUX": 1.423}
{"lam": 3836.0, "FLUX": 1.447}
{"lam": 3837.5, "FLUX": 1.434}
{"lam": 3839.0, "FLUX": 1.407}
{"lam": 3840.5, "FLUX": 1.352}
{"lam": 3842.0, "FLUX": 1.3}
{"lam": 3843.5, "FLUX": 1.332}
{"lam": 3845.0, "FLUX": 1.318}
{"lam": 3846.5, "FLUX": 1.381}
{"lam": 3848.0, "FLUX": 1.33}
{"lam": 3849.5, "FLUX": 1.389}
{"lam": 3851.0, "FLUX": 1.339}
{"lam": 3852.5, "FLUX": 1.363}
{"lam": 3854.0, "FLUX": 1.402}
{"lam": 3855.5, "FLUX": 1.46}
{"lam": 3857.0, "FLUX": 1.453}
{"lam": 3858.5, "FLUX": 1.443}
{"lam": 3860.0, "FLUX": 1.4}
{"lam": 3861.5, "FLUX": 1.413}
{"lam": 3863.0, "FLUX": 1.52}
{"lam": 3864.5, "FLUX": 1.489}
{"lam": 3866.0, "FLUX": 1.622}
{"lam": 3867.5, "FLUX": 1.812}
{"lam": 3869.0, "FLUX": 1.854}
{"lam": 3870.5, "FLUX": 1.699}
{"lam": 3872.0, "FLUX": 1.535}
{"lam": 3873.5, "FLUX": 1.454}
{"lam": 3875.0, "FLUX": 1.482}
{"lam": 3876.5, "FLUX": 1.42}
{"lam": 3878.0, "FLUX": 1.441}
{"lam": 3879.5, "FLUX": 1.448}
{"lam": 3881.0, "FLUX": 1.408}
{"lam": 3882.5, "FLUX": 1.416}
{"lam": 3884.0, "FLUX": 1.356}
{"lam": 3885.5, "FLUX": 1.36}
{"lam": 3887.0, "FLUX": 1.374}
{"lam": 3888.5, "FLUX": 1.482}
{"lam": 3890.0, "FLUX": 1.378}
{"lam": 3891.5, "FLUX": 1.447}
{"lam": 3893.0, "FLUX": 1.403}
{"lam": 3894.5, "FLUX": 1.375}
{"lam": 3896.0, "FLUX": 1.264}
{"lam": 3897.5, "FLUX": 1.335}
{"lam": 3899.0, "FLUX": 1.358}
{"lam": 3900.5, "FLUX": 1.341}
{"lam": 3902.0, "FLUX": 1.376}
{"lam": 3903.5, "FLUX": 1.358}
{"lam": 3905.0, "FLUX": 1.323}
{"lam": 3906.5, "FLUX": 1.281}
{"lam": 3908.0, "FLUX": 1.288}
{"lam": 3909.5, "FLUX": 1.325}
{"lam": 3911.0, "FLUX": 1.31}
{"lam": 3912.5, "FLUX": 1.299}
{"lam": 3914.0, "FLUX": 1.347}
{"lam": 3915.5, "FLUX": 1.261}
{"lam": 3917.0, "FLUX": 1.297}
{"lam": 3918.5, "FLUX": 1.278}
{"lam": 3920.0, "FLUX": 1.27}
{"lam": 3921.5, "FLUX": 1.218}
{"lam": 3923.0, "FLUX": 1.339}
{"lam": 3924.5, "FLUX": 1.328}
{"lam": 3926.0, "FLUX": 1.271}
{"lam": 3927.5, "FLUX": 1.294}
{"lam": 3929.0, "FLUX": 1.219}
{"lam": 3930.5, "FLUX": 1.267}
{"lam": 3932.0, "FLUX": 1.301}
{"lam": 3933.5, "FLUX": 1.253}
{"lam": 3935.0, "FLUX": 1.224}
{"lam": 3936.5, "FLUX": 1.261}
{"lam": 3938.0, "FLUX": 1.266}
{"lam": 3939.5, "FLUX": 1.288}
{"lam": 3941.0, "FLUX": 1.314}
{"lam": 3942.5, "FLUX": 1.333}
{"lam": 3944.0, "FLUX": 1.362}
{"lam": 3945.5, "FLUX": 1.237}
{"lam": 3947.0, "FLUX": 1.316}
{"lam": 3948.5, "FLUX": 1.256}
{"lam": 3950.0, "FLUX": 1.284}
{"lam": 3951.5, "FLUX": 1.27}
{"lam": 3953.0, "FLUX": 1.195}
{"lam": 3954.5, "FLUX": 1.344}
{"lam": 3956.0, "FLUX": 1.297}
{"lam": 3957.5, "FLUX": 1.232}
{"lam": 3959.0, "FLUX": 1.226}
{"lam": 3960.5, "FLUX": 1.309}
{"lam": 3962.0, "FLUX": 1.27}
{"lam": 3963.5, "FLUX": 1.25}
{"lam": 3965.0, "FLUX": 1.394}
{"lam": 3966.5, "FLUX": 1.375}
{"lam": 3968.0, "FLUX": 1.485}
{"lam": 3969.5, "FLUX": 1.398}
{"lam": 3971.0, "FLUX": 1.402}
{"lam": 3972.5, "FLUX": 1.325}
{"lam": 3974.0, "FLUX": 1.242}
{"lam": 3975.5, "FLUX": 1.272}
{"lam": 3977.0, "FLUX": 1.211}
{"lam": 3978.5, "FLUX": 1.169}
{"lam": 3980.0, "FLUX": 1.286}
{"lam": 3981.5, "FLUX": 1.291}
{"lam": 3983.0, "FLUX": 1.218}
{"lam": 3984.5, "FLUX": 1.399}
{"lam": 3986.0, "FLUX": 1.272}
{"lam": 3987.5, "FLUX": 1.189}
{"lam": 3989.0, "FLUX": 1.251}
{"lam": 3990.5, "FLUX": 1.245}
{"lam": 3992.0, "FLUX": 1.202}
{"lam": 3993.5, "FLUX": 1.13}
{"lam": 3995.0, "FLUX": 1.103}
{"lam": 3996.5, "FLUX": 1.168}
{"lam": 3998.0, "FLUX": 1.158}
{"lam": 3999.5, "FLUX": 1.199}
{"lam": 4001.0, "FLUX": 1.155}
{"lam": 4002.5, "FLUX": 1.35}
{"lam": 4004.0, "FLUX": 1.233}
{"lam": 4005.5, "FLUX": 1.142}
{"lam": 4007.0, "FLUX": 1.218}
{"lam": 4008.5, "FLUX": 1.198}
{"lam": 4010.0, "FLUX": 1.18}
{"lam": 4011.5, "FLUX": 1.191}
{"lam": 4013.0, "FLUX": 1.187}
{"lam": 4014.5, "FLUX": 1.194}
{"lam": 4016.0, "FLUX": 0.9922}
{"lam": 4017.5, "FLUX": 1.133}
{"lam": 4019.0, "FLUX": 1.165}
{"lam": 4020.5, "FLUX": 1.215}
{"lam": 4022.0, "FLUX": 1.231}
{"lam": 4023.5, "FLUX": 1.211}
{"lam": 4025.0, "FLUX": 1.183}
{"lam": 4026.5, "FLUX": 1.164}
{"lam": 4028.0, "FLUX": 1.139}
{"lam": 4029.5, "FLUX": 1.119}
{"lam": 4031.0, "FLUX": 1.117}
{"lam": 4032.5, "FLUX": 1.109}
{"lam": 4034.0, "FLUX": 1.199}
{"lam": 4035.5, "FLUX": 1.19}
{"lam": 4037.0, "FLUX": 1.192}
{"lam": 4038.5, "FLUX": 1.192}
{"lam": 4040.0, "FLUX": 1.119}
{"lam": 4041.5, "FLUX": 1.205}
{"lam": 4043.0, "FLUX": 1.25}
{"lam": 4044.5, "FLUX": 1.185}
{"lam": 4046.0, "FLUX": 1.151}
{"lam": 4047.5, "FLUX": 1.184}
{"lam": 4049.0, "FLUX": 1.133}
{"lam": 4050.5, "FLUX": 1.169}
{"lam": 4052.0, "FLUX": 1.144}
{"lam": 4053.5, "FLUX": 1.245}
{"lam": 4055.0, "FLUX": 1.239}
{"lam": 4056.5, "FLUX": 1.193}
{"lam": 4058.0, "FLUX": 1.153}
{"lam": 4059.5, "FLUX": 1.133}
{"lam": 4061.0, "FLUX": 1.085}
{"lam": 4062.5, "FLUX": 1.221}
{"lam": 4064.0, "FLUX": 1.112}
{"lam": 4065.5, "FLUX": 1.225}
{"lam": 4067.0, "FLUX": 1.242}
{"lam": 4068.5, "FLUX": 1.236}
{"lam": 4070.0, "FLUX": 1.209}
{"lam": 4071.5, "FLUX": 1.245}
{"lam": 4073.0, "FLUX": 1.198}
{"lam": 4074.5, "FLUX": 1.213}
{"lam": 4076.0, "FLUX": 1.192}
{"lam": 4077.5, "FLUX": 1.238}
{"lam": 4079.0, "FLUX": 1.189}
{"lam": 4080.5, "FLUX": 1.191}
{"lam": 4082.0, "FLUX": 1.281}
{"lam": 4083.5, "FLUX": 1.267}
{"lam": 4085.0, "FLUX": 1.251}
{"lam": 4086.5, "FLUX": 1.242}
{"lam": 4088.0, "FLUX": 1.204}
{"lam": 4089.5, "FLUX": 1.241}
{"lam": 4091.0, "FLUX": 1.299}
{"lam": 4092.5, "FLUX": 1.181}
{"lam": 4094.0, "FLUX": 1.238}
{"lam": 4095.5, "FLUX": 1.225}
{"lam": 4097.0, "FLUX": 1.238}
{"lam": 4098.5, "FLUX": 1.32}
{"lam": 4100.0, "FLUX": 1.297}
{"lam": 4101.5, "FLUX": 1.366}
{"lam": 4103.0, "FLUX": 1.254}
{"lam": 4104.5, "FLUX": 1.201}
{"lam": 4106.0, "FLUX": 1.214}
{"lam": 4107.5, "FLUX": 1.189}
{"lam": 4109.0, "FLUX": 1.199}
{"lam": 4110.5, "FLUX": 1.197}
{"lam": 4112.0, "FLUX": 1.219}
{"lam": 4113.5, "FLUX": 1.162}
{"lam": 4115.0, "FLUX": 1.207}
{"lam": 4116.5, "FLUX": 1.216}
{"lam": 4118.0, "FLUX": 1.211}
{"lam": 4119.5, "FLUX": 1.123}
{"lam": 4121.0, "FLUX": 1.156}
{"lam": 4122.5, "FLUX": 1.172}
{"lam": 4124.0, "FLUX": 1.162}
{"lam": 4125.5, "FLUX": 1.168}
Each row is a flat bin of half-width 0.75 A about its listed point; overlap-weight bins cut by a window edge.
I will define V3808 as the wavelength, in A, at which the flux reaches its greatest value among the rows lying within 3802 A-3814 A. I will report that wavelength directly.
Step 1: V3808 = 3804.5 A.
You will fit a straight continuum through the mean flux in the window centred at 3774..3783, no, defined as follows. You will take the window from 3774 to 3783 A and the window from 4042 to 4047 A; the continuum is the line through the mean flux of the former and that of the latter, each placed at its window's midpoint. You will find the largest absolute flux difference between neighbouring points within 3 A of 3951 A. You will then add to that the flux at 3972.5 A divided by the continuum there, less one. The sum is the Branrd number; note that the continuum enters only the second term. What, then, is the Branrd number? 0.13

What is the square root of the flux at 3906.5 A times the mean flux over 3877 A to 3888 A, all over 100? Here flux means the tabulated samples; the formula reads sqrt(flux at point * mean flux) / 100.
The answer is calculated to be 0.0134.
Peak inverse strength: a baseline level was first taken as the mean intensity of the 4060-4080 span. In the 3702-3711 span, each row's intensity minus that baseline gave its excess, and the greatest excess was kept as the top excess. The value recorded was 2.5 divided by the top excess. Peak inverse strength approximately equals 5.5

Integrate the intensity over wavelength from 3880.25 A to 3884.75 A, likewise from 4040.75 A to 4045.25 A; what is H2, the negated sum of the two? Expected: -11.7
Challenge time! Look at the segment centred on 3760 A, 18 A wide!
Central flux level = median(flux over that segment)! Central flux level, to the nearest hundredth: 1.52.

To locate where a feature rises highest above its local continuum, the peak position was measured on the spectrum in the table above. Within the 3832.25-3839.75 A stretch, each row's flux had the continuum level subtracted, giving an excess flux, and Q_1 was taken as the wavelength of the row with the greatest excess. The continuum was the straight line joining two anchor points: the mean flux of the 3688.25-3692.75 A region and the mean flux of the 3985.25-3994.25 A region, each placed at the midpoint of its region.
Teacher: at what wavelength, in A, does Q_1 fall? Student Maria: 3836.0 A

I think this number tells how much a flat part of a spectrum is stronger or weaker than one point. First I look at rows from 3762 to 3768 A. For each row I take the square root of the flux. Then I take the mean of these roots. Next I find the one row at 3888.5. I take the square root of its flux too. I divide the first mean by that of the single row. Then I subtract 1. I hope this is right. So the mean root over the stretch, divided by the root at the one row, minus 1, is 0.01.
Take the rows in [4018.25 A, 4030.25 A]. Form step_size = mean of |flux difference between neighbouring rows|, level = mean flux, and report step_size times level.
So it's 0.030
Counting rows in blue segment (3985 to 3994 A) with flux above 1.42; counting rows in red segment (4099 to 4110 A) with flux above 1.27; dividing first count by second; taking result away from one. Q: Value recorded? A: 1.0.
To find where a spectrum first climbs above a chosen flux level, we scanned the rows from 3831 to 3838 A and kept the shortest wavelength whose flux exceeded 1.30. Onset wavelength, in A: 3831.5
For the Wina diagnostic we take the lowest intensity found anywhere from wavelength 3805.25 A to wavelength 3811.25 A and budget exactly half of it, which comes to 0.70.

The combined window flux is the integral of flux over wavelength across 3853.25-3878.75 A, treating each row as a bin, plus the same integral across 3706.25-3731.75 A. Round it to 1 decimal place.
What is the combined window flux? 82.9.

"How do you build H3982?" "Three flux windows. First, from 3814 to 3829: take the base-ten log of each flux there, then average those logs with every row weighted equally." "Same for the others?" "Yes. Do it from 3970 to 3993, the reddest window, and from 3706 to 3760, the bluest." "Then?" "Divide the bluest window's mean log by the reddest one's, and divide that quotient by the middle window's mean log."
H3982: 14.2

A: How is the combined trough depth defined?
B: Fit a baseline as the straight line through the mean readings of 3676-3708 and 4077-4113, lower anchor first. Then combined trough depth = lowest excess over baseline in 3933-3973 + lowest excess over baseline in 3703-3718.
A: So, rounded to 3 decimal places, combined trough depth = -0.365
